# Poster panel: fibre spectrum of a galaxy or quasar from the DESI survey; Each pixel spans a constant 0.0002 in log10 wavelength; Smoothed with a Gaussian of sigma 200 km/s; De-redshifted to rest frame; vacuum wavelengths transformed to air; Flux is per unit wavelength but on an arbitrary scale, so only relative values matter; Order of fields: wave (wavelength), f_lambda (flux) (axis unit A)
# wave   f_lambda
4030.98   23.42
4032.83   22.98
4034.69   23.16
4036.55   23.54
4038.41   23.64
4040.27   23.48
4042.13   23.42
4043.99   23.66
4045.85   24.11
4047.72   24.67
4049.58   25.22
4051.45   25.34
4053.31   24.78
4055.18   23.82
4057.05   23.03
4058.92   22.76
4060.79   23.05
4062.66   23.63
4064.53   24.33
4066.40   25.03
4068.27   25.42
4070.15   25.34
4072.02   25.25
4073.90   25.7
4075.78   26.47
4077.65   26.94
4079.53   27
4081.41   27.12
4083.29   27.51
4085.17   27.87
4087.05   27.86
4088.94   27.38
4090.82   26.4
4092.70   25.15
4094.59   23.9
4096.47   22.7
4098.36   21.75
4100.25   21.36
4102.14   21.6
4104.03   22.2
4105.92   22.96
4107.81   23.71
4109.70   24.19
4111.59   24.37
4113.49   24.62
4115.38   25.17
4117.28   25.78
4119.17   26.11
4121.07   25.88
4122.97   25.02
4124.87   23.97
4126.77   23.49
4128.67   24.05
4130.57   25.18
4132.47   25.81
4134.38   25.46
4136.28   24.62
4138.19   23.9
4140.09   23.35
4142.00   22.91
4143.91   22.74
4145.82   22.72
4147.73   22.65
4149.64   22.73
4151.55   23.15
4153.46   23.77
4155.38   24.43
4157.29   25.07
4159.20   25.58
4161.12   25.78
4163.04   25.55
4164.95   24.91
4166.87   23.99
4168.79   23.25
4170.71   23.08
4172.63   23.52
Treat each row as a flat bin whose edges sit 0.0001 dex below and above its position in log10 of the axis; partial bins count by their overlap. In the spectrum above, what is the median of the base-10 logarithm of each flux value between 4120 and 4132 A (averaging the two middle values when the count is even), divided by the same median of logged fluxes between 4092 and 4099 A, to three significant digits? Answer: 1.02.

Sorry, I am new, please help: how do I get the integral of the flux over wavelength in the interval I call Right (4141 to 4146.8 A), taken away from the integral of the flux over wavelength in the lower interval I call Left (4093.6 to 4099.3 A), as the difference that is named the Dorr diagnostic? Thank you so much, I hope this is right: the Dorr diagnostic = -2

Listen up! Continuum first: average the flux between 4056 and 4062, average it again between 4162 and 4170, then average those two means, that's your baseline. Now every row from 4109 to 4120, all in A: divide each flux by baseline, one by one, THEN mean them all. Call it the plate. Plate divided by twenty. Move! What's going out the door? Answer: 0.0529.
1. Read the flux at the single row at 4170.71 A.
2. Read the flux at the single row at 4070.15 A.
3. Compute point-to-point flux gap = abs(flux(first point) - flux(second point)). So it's 2.3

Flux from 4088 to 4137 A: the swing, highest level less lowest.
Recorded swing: 6.0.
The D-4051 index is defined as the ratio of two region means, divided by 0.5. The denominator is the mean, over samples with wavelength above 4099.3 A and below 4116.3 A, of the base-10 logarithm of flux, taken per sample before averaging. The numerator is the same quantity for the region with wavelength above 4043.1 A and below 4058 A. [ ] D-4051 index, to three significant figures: 2.03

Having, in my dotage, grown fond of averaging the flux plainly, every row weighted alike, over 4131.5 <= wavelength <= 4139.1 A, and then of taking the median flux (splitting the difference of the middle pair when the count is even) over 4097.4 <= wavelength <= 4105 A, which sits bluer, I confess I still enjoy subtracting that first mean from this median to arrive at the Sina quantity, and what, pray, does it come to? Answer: -3.3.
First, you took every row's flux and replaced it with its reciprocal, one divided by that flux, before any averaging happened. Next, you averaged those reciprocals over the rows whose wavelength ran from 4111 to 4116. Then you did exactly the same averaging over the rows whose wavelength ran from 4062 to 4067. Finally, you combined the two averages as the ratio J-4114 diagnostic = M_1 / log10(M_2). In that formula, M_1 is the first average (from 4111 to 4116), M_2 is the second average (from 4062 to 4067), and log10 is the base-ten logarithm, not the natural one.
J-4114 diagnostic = -0.0292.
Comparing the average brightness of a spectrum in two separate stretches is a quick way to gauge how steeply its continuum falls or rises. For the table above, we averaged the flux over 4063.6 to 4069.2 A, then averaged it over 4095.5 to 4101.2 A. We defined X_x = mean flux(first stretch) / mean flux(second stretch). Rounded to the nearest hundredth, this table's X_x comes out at 1.14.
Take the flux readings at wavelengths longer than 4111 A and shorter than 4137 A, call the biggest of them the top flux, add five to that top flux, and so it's 31.1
